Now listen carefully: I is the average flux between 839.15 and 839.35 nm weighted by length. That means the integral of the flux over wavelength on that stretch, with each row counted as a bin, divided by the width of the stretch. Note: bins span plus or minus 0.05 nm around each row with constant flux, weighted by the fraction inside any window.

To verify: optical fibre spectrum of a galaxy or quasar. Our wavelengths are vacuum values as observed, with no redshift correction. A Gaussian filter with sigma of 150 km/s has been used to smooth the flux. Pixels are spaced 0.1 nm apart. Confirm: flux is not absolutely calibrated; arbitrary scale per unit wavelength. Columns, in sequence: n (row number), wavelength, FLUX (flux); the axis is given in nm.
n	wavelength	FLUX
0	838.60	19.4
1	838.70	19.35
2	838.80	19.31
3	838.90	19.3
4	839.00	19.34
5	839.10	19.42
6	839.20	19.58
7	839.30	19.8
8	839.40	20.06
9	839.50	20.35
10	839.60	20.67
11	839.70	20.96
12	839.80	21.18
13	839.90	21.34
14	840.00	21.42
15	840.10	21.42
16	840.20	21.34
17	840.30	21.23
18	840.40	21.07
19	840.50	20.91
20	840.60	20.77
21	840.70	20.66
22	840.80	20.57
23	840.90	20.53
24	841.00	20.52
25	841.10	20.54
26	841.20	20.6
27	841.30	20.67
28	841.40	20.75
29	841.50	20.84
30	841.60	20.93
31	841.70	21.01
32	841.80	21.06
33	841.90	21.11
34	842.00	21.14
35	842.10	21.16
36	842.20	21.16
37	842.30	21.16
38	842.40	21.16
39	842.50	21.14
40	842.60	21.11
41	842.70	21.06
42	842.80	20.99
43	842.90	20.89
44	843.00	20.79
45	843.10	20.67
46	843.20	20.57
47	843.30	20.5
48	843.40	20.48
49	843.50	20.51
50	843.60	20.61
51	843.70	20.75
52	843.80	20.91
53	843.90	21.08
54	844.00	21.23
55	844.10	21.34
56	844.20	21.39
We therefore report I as 19.7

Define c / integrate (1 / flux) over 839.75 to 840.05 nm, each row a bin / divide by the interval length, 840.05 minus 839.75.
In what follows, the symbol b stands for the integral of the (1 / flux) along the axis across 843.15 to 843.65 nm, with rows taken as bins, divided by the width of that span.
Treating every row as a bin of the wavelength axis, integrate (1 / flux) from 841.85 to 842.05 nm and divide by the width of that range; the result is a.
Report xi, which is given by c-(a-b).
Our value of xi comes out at 0.0483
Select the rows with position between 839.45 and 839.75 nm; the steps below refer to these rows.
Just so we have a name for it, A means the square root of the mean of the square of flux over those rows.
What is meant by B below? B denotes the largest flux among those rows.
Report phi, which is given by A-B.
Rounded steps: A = 20.7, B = 20.96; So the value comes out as -0.30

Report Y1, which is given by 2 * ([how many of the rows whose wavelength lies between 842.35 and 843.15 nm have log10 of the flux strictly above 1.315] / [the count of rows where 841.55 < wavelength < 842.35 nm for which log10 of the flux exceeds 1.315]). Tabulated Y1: 2.0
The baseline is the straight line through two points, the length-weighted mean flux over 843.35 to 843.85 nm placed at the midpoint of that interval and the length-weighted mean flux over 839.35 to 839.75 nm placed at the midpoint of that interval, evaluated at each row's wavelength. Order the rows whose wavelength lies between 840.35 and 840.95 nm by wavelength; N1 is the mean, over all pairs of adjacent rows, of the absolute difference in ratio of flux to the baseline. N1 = 0.005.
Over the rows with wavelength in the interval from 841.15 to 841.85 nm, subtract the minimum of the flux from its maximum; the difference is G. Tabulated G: 0.46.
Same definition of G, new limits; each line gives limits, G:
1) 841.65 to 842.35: 0.15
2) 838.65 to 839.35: 0.50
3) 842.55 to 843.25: 0.54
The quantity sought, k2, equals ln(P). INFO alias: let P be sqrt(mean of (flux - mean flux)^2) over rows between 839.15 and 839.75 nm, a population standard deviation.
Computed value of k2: -0.7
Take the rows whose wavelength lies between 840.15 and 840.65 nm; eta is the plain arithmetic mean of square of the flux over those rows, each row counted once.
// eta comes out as 444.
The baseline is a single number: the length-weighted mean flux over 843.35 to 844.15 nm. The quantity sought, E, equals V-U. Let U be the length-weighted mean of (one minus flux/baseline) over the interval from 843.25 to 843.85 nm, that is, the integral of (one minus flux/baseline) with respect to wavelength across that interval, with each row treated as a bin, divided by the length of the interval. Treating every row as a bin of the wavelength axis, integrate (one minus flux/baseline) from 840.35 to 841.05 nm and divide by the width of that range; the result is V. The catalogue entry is -0.004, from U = 0.011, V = 0.007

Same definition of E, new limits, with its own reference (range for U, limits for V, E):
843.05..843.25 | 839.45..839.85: -0.008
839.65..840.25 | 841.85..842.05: 0.007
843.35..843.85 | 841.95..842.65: -0.024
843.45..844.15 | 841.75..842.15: -0.010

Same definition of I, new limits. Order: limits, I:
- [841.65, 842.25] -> 21.1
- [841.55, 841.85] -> 21.0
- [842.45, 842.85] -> 21.1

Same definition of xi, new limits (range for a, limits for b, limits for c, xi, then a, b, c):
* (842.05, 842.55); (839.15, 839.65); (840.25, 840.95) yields 0.0506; 0.0473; 0.0498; 0.0480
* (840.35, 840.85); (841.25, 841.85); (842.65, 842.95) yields 0.0475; 0.0481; 0.0479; 0.0477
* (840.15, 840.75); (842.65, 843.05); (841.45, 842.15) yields 0.0477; 0.0476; 0.0478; 0.0475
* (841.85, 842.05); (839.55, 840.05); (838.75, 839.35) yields 0.0514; 0.0473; 0.0474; 0.0514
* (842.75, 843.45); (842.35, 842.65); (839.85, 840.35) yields 0.0458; 0.0483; 0.0473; 0.0468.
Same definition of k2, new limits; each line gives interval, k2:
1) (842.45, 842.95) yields -2.4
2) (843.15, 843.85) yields -1.9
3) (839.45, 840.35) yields -1.0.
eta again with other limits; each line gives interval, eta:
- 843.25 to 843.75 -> 423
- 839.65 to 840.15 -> 452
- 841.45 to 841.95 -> 441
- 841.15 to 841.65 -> 431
